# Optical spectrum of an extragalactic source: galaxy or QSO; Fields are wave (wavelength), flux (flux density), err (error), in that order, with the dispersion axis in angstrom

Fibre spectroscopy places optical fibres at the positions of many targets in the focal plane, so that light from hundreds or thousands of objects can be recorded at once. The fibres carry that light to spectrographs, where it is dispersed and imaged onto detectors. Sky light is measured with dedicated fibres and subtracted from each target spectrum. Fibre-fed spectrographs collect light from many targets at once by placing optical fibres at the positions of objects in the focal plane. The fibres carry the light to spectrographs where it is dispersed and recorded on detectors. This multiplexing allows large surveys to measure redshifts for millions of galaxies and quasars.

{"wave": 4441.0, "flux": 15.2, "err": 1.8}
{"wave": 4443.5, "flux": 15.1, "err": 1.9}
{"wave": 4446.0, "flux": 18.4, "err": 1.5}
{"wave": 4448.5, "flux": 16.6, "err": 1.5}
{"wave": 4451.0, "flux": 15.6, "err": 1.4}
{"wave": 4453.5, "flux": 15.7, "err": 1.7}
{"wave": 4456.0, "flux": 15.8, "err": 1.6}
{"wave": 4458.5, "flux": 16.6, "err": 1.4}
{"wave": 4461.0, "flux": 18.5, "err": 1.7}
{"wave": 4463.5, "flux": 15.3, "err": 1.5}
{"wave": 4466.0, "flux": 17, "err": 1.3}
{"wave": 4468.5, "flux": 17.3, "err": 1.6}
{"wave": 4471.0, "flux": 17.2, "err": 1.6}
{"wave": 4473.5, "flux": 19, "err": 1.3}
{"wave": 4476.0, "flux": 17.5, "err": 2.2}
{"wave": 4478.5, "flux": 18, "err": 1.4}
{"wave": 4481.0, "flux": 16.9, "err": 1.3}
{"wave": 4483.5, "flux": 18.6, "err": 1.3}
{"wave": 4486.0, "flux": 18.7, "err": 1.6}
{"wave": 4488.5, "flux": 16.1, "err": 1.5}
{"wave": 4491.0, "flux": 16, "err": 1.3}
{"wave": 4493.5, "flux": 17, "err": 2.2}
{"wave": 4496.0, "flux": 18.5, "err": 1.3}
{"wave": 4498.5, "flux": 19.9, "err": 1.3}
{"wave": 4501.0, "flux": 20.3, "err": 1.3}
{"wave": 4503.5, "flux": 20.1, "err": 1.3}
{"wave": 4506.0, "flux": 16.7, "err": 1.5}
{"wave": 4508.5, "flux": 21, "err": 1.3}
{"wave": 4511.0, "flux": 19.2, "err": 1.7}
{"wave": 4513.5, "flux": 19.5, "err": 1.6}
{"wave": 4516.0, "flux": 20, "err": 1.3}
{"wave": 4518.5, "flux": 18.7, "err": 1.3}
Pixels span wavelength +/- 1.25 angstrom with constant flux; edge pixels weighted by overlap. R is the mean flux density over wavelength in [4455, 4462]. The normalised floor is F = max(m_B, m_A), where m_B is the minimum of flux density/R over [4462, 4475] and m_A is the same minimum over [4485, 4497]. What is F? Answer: 0.94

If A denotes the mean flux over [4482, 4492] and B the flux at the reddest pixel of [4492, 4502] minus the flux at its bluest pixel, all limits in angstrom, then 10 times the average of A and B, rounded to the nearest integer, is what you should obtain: 103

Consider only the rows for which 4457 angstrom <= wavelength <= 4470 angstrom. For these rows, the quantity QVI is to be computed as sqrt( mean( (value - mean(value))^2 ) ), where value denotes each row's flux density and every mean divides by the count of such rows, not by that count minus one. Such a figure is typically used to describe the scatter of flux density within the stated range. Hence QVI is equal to 1.04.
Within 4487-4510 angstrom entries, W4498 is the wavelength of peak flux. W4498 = 4508.5 angstrom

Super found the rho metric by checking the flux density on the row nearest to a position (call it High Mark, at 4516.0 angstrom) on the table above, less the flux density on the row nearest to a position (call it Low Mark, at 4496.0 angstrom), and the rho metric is 1.5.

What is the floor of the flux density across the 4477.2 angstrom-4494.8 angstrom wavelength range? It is 16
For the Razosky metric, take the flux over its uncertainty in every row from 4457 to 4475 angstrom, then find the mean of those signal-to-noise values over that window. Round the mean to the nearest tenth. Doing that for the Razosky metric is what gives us 11.7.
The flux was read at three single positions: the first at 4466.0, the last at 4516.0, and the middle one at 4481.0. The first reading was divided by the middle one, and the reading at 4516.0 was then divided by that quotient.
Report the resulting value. 19.9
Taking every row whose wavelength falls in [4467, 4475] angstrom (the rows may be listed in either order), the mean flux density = 17.8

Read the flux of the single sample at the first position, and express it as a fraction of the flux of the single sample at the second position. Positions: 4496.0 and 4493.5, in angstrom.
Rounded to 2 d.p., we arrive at 1.09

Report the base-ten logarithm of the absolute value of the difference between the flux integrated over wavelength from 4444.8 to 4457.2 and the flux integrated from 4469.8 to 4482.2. 1.21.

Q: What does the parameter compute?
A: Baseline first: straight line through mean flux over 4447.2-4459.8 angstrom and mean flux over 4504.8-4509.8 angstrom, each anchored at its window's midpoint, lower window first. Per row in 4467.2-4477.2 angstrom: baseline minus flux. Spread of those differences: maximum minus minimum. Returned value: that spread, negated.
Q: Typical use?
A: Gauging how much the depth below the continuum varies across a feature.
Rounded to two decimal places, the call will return -1.67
